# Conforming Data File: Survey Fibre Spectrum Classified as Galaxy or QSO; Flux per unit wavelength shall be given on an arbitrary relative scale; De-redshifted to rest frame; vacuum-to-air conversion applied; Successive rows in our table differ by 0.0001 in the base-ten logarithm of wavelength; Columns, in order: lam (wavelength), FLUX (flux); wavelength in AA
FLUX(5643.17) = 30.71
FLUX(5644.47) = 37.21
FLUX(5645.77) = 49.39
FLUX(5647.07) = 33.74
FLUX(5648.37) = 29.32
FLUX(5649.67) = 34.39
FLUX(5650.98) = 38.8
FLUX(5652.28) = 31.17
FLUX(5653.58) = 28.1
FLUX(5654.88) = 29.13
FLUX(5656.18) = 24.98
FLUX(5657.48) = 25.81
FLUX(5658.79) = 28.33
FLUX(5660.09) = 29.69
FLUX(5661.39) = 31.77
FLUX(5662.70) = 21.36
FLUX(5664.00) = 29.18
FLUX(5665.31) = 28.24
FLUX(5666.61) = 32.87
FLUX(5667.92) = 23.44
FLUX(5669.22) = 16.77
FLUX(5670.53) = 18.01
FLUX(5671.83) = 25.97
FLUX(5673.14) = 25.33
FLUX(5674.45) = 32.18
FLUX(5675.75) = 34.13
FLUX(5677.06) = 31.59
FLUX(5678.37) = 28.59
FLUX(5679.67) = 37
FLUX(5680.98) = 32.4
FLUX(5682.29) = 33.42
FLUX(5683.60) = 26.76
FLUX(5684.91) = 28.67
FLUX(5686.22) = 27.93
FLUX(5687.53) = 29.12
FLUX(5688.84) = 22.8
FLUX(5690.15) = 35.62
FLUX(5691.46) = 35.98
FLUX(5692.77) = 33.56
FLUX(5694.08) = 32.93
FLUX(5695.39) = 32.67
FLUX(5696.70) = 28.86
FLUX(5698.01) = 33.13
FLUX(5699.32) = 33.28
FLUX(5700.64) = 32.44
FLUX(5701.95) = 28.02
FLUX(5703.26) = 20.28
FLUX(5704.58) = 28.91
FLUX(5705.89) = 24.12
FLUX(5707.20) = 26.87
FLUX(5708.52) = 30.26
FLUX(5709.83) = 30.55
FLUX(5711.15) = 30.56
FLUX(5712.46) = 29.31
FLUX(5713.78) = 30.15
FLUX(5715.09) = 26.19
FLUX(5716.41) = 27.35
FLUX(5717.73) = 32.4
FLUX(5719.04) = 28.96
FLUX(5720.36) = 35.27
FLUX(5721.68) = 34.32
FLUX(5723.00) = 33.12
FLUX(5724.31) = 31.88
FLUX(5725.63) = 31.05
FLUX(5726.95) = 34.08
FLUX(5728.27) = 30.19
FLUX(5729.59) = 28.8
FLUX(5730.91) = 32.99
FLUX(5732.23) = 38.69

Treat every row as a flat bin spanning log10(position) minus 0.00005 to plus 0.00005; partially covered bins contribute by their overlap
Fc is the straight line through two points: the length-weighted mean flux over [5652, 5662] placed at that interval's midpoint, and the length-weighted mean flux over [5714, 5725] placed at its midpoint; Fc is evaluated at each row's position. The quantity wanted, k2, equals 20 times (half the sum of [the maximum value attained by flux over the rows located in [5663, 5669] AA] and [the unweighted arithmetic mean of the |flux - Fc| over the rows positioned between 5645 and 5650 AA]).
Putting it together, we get 414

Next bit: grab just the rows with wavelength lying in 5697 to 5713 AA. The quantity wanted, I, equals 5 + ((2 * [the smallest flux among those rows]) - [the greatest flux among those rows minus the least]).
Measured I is 33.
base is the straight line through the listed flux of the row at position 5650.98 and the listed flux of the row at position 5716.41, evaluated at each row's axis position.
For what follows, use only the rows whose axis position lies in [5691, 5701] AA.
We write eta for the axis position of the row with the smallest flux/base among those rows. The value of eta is 5696.70 AA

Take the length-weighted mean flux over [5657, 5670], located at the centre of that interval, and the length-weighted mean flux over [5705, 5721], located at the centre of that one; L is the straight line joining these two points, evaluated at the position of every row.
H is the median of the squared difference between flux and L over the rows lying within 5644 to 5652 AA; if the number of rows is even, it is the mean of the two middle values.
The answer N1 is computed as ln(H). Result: 4.6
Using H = 103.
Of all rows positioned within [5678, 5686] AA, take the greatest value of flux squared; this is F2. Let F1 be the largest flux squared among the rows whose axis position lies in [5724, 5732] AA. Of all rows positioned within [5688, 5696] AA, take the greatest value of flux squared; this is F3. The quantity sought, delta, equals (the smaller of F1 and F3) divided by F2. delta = 0.8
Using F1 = 1161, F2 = 1369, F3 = 1295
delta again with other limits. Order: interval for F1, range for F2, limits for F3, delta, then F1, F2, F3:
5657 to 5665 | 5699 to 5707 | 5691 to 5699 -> 0.9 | 1009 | 1108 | 1295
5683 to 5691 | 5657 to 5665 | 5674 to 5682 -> 1.3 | 1269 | 1009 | 1369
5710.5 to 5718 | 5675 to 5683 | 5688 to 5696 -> 0.8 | 1050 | 1369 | 1295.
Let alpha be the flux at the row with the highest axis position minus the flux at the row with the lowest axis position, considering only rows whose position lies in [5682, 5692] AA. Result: 3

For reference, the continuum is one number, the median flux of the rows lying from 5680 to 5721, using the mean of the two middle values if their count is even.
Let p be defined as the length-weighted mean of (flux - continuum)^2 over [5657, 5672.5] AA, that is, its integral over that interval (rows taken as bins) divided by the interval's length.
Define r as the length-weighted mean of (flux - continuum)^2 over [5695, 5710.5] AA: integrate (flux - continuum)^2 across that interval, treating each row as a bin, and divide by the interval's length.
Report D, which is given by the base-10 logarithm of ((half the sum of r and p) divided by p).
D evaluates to -0.17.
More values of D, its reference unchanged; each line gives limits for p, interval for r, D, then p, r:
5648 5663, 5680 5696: -0.03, 18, 16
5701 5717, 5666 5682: 0.28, 14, 41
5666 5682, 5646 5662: -0.11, 41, 23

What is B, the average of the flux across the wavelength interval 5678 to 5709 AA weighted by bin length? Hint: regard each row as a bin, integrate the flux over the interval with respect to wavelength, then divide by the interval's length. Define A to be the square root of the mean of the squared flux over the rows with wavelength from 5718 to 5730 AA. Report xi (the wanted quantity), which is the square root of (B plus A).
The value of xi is 7.89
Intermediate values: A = 32.0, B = 30.2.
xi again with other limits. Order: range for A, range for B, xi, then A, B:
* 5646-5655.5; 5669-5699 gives 7.89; 32.3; 29.9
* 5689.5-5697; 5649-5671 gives 7.82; 33.4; 27.8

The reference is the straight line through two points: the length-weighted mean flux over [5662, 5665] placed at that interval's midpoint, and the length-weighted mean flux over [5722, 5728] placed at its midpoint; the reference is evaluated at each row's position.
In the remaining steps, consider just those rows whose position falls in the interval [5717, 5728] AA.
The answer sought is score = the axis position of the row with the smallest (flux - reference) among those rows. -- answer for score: 5719.04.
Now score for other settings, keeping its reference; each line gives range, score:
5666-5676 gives 5669.22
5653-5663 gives 5662.70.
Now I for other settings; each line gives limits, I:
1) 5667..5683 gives 18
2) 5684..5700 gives 37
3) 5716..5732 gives 52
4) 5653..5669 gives 36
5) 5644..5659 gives 31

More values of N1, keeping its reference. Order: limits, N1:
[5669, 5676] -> 3.6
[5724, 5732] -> 1.1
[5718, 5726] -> 2.0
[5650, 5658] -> 1.8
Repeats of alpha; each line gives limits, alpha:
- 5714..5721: 9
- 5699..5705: -4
